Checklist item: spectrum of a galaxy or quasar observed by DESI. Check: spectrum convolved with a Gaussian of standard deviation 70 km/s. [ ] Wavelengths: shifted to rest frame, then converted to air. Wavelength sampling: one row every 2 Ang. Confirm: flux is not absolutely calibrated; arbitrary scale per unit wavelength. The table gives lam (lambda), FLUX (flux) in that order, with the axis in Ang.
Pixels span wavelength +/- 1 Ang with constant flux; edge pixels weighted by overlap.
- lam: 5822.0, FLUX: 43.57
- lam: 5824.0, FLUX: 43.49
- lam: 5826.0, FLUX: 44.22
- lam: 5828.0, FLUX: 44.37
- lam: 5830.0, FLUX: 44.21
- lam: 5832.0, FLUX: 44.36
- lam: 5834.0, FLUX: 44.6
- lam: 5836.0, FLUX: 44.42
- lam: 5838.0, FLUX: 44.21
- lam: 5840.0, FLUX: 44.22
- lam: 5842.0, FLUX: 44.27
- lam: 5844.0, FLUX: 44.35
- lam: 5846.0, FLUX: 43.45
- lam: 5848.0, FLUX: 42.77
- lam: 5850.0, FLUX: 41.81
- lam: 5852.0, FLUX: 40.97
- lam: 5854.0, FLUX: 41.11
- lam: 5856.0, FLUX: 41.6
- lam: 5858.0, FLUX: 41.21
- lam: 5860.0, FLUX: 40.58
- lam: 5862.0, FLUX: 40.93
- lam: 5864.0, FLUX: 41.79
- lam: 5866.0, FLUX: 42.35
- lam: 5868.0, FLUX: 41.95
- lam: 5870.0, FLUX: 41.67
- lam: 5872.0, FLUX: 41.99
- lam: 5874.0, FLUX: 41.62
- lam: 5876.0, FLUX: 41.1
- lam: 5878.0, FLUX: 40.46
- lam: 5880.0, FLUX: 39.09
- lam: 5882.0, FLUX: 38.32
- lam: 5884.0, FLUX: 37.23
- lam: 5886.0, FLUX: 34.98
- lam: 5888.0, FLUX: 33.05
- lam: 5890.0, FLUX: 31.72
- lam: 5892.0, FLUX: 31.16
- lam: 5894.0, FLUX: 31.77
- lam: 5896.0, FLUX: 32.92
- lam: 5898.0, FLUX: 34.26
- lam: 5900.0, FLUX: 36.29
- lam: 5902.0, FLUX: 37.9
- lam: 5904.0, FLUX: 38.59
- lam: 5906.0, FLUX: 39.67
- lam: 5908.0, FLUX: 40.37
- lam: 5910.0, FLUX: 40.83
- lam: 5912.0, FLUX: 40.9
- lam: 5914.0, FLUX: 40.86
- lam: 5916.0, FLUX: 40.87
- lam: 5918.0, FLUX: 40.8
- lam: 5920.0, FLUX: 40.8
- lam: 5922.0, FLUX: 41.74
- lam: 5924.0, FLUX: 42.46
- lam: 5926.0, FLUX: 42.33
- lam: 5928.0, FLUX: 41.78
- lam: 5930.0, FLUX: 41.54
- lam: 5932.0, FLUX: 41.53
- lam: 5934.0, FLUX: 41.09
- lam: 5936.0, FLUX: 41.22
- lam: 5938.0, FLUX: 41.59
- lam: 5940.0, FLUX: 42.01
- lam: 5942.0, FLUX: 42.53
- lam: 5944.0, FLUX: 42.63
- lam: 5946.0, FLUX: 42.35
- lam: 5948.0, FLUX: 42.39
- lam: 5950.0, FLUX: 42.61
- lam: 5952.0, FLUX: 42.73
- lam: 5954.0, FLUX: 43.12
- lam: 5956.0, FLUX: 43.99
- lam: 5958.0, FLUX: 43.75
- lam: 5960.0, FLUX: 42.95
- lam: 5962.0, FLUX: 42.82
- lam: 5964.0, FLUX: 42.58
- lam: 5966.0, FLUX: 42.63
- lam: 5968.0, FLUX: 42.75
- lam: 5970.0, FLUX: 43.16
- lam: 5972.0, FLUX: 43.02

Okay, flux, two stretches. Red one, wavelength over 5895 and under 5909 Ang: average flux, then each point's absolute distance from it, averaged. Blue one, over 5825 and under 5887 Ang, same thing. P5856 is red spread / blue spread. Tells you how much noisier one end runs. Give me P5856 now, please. 1.32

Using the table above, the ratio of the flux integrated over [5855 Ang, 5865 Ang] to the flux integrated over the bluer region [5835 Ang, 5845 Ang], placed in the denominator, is 0.93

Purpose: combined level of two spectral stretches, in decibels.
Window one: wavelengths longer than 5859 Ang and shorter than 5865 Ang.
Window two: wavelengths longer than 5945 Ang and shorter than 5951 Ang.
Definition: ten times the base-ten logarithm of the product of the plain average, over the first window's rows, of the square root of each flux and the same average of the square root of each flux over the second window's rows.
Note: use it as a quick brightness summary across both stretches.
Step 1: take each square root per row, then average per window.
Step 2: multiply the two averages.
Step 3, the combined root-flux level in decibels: 16.2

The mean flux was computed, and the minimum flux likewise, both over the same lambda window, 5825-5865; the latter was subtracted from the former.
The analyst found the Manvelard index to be 2.4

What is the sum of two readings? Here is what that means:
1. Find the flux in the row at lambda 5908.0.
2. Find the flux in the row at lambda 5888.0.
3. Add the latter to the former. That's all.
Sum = 73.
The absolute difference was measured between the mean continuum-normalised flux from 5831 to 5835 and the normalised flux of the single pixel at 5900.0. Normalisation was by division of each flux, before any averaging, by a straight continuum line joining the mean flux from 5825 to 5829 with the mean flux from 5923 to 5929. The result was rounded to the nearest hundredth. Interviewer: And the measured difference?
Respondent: 0.16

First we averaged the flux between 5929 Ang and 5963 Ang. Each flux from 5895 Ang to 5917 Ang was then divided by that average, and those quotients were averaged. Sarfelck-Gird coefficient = 0.908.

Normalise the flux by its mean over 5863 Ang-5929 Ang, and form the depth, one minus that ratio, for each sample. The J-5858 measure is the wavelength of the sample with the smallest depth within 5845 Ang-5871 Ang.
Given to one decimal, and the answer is 5846.0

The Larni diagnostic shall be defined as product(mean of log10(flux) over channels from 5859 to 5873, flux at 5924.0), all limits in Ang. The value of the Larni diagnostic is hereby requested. 68.7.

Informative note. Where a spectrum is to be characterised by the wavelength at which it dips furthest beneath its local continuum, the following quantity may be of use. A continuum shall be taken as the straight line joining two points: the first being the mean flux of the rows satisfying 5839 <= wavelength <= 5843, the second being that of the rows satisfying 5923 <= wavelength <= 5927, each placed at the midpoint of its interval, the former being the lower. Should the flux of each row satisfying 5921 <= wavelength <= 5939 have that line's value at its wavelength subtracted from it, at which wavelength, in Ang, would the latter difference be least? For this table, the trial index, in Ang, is 5934.0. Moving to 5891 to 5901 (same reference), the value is 5892.0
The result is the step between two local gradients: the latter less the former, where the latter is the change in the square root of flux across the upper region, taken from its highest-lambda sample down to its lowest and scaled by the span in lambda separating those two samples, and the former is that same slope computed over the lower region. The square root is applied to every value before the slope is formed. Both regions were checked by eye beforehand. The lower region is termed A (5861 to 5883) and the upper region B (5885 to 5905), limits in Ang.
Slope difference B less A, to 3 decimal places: 0.027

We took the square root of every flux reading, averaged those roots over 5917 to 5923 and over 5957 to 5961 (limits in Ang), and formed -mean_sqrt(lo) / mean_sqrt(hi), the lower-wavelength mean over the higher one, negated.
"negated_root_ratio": -0.97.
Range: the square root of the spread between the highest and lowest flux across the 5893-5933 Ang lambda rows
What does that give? 3.3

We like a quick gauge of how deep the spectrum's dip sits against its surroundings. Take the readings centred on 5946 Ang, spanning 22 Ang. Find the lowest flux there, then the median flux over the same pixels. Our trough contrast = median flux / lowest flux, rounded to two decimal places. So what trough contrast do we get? 1.03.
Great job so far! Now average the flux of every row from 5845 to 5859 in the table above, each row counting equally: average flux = 41.8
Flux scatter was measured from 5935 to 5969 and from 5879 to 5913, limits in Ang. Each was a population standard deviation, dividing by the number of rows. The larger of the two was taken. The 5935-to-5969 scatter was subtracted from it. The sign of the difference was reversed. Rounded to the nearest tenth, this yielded -2.7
